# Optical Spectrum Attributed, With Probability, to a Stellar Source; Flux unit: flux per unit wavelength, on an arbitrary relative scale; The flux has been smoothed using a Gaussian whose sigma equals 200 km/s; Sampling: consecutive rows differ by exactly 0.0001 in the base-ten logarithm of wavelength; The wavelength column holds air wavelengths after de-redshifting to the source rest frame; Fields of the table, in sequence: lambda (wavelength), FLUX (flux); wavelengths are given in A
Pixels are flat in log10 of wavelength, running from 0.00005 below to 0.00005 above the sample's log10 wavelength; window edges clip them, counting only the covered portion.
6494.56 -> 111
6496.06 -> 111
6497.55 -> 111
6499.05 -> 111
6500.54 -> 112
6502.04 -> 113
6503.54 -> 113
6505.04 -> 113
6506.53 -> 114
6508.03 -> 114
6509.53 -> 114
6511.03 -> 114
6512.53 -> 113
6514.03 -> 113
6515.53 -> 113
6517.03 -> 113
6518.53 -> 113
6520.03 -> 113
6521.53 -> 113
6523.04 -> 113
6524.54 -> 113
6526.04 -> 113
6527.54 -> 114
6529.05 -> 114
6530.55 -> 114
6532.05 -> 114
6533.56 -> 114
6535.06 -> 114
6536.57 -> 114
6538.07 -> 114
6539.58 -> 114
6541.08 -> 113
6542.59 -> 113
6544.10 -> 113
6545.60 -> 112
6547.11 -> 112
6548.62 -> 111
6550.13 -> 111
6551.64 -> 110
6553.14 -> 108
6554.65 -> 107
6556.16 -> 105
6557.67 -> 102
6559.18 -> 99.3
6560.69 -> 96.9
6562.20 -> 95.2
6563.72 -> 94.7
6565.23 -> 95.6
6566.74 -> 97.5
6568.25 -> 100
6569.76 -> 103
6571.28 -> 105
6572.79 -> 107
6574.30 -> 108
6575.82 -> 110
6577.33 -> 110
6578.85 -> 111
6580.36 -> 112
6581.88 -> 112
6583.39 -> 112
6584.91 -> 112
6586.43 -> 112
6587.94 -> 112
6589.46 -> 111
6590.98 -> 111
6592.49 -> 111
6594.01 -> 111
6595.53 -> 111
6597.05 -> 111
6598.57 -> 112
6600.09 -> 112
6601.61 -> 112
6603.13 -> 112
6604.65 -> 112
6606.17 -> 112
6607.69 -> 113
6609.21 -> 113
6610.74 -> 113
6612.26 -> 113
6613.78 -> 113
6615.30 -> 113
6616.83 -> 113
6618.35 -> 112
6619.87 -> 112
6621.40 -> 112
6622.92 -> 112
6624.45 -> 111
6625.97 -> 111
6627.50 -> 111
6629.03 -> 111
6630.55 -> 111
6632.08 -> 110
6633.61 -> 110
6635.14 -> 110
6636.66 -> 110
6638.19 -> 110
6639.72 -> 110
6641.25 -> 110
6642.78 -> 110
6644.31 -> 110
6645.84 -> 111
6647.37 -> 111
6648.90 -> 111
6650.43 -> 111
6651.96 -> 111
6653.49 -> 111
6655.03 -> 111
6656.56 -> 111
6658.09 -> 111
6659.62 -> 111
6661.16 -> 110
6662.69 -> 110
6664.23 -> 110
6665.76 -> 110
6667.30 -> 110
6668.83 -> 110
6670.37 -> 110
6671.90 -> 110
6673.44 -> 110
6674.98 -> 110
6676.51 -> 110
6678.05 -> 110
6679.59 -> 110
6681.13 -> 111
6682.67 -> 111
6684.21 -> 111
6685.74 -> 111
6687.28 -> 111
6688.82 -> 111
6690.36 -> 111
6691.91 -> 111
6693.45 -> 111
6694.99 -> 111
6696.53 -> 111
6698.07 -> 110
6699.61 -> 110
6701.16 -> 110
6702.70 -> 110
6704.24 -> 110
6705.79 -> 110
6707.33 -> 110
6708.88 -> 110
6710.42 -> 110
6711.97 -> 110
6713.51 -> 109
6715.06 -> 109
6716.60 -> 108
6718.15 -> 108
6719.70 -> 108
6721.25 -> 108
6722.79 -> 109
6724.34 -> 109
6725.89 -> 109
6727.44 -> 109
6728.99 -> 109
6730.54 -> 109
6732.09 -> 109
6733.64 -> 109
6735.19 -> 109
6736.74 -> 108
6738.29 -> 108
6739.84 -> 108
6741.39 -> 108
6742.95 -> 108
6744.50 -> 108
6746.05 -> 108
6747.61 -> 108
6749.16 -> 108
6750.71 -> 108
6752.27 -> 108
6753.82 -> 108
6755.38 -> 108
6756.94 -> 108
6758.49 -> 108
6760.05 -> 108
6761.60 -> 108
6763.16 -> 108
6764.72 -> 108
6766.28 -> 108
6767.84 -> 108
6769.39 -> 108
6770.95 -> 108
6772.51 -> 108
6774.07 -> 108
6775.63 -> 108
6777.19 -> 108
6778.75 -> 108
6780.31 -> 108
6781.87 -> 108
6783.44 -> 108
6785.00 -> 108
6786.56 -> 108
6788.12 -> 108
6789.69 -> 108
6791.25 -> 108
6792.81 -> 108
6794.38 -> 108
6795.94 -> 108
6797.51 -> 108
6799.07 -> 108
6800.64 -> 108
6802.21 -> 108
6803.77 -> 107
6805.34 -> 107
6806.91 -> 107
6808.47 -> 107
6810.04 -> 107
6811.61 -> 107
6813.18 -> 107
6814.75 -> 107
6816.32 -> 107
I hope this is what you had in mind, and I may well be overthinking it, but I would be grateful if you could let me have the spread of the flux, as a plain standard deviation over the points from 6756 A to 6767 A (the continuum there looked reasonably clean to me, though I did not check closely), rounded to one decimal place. 0.0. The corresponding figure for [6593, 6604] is 0.5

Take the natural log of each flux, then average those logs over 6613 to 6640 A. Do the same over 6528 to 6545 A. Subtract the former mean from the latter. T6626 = 0.022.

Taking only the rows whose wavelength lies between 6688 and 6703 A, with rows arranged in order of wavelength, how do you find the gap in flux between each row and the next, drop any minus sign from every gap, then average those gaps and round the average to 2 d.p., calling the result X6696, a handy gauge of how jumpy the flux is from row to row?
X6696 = 0.11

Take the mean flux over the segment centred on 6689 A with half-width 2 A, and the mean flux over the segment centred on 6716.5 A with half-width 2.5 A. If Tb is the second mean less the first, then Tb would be -2.7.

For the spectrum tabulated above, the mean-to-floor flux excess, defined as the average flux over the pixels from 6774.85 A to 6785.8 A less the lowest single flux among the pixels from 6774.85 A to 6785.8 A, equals 0.00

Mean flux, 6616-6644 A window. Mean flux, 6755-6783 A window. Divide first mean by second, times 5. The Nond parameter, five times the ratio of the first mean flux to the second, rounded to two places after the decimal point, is 5.13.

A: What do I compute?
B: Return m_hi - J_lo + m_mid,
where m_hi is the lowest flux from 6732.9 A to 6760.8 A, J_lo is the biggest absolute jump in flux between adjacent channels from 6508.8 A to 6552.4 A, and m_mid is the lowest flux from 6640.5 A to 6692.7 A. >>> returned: 217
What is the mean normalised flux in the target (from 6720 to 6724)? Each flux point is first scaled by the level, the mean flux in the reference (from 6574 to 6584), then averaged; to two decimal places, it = 0.98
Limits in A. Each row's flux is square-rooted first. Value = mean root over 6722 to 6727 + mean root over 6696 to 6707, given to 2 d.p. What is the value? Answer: 20.94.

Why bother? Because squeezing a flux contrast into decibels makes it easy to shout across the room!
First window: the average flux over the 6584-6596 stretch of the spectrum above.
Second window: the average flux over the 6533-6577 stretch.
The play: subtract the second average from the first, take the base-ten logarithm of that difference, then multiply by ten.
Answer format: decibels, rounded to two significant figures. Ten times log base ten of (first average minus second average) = 6.5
